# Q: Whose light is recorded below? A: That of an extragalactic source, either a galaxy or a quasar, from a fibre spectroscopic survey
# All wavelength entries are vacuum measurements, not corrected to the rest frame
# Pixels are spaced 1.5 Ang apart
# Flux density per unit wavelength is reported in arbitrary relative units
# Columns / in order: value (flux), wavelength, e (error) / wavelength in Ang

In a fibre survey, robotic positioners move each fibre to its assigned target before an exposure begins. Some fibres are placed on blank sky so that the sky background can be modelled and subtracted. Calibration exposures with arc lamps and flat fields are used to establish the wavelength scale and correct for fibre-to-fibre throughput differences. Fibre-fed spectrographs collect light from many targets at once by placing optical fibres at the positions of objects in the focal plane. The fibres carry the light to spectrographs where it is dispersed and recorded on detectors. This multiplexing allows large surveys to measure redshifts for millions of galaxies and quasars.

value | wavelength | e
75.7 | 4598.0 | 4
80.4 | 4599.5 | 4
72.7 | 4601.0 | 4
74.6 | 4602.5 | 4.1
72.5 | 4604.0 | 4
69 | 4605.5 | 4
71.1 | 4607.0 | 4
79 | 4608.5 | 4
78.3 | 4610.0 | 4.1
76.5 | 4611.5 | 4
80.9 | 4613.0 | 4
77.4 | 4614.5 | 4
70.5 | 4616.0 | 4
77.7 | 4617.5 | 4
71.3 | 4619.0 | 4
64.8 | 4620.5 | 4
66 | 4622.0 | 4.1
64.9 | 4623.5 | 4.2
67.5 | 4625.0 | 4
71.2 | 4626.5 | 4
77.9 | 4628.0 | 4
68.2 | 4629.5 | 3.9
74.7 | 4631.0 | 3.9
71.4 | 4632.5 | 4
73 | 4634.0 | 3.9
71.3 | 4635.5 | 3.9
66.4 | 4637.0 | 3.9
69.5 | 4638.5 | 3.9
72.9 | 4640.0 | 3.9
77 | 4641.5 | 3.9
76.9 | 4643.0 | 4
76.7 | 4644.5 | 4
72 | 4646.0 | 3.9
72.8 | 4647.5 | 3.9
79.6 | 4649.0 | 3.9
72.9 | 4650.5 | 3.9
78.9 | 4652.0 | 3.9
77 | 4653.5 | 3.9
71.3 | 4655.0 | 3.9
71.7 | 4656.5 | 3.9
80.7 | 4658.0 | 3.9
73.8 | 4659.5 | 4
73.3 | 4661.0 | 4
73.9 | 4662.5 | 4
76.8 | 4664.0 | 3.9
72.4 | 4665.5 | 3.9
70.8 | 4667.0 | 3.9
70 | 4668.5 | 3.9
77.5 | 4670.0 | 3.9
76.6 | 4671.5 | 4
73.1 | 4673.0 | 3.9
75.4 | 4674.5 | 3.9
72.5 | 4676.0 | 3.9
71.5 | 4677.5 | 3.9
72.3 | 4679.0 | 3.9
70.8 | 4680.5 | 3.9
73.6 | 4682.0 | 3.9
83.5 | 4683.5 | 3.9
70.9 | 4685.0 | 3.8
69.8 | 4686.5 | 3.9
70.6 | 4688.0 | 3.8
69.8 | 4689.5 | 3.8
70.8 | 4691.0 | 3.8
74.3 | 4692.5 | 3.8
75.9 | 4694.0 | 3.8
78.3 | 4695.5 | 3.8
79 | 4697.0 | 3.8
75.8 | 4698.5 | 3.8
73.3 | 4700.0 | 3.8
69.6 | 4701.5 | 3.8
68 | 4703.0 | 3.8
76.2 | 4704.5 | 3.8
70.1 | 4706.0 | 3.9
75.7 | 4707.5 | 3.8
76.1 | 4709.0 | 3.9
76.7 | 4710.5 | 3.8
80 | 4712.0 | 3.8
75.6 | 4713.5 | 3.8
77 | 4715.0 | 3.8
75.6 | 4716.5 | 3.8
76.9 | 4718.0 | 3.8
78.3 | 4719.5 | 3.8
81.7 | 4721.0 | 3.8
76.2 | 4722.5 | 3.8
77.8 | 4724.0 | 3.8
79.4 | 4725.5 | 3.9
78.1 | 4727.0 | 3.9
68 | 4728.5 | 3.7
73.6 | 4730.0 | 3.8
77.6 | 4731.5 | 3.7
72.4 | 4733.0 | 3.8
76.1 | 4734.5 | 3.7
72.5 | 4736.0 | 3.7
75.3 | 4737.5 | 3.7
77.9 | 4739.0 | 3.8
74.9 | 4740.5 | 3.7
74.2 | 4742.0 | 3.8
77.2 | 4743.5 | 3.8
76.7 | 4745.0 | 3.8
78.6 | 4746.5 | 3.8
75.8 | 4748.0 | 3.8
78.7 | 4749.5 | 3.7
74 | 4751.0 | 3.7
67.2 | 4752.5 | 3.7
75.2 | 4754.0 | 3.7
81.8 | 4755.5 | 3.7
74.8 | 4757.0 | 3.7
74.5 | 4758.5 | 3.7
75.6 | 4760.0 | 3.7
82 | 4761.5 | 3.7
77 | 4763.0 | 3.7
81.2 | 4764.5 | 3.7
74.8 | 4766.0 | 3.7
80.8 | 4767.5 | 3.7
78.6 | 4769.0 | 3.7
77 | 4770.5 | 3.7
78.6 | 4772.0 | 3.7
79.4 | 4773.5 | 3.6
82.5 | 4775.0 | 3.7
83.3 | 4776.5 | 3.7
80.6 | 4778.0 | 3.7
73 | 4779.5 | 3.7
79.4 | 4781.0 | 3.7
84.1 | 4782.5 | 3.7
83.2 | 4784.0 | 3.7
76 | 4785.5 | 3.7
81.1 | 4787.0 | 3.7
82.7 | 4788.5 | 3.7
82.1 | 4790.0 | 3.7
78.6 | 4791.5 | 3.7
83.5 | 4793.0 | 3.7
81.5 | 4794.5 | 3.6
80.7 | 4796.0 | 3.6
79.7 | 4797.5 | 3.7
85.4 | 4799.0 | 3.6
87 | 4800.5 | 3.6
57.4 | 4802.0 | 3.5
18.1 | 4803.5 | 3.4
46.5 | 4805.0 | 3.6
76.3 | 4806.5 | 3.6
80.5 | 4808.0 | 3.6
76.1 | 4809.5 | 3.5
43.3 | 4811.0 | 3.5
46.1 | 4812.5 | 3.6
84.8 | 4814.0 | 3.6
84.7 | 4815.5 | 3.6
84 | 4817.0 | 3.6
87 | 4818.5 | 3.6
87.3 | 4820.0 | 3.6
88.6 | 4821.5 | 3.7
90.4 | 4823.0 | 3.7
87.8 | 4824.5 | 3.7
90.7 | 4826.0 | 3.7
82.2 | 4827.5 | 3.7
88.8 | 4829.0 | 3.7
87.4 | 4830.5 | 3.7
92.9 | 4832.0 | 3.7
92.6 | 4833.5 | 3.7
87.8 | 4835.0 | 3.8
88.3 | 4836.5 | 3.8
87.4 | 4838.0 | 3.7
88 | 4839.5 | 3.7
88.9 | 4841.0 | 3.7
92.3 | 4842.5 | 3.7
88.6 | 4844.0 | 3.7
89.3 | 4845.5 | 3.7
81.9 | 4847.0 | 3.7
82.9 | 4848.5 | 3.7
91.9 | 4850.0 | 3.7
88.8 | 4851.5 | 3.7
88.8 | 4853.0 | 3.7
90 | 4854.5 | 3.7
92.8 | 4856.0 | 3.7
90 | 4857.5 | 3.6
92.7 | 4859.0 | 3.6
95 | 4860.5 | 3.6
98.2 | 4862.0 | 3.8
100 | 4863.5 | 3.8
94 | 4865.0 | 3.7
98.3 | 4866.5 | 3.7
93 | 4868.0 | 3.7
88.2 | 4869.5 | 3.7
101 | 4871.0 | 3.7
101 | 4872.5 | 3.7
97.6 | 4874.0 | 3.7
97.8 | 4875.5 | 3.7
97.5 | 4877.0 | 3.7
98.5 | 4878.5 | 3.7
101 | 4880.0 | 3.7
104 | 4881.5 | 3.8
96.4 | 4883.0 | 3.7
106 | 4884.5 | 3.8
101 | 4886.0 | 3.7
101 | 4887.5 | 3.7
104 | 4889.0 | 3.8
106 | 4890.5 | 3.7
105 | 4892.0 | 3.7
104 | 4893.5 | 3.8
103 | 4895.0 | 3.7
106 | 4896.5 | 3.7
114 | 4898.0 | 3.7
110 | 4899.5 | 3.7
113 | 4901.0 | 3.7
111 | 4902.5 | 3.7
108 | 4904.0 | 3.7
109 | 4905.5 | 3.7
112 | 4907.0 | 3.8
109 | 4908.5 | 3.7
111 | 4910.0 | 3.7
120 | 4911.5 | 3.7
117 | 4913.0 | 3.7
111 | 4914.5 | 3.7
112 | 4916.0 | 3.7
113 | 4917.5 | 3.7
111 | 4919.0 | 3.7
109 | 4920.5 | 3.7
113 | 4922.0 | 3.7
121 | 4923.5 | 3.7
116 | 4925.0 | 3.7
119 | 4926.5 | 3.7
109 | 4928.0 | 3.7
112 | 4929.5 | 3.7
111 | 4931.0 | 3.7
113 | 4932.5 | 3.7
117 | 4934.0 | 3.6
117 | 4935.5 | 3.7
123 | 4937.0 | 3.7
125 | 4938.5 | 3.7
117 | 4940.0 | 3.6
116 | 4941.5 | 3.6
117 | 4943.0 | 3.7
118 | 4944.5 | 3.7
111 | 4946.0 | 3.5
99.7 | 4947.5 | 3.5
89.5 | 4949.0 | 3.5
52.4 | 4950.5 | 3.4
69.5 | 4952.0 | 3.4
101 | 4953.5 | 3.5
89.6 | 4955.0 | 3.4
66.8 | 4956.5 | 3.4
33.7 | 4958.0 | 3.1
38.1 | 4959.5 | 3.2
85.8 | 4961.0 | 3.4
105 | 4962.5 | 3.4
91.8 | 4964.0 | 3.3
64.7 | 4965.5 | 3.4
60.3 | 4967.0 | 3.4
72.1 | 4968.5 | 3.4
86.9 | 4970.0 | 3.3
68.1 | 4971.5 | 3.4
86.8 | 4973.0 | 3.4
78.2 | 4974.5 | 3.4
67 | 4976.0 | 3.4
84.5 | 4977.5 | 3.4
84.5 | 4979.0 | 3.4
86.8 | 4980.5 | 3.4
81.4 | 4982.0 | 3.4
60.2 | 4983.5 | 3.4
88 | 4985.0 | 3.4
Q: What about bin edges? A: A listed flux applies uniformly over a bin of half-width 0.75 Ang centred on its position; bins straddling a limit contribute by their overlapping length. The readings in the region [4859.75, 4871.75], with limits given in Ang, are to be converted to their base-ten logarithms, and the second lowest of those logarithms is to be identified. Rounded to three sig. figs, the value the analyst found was 1.97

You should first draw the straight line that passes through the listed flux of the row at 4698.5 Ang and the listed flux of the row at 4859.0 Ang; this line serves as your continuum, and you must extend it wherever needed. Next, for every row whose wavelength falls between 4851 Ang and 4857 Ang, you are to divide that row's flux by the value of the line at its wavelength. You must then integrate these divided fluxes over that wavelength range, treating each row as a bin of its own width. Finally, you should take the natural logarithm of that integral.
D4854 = 1.77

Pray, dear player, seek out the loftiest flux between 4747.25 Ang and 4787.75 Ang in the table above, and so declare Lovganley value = 84.1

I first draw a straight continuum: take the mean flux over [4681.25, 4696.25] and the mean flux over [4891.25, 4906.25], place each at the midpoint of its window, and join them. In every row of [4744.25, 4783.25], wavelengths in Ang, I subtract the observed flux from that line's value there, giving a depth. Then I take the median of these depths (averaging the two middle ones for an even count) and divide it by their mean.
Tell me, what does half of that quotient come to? 0.51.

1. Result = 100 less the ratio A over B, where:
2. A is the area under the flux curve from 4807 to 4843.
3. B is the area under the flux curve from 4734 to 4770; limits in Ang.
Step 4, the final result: 98.9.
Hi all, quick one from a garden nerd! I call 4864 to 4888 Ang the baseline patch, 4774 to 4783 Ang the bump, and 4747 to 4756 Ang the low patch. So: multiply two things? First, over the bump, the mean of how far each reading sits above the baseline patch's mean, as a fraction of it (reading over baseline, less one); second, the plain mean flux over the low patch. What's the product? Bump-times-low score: -14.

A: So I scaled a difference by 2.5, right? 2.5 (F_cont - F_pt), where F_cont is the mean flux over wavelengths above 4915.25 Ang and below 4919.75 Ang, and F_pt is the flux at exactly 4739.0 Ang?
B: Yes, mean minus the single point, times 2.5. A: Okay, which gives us 85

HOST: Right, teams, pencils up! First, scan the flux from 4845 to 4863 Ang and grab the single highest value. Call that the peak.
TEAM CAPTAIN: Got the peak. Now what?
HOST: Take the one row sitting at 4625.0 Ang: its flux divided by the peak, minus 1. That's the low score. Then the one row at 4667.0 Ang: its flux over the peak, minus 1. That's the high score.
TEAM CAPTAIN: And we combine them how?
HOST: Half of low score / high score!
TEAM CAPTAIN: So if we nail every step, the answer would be 0.6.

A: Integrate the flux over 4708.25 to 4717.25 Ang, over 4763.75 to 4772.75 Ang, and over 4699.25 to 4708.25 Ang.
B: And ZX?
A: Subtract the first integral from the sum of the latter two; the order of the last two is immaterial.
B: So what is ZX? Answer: 664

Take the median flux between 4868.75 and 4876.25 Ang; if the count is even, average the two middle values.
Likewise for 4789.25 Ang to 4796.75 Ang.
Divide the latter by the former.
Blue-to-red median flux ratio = 0.833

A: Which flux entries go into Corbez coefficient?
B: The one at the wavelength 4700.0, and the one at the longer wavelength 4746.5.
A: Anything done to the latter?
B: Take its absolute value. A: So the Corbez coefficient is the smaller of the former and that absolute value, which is 73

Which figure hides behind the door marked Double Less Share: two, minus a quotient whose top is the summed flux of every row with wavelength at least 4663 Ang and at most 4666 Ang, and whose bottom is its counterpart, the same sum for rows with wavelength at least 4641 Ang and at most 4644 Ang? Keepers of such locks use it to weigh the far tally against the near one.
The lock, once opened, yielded 1.03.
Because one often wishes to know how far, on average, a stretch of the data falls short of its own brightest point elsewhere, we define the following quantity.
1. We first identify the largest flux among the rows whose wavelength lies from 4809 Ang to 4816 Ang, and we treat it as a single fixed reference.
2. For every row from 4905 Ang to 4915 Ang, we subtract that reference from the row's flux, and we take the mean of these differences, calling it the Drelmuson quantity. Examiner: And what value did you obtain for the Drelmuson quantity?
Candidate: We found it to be 28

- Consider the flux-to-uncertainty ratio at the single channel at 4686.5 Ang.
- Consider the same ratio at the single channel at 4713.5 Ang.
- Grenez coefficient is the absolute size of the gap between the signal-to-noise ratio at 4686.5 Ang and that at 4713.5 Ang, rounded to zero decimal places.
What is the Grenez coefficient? 2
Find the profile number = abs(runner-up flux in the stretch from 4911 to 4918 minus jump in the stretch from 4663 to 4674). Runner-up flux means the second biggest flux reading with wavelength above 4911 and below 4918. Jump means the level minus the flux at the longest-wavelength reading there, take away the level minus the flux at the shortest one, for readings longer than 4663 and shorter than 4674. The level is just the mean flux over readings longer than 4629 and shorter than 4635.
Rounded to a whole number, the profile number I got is 113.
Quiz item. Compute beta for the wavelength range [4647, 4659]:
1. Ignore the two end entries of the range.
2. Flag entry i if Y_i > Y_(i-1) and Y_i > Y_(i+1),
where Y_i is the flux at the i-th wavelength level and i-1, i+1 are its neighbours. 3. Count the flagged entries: 2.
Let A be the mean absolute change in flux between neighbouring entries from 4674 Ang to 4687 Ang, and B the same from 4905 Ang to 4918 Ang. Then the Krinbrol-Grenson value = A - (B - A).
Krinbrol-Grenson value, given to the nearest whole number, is 5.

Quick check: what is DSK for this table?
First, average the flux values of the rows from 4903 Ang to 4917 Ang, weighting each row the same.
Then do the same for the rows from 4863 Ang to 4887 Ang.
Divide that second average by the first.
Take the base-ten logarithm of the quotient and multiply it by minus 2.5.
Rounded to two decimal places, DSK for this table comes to 0.14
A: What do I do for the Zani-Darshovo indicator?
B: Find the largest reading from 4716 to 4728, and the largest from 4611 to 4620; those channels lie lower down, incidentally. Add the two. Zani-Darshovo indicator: 163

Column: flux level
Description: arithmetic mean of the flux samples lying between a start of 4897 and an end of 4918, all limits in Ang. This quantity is 112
